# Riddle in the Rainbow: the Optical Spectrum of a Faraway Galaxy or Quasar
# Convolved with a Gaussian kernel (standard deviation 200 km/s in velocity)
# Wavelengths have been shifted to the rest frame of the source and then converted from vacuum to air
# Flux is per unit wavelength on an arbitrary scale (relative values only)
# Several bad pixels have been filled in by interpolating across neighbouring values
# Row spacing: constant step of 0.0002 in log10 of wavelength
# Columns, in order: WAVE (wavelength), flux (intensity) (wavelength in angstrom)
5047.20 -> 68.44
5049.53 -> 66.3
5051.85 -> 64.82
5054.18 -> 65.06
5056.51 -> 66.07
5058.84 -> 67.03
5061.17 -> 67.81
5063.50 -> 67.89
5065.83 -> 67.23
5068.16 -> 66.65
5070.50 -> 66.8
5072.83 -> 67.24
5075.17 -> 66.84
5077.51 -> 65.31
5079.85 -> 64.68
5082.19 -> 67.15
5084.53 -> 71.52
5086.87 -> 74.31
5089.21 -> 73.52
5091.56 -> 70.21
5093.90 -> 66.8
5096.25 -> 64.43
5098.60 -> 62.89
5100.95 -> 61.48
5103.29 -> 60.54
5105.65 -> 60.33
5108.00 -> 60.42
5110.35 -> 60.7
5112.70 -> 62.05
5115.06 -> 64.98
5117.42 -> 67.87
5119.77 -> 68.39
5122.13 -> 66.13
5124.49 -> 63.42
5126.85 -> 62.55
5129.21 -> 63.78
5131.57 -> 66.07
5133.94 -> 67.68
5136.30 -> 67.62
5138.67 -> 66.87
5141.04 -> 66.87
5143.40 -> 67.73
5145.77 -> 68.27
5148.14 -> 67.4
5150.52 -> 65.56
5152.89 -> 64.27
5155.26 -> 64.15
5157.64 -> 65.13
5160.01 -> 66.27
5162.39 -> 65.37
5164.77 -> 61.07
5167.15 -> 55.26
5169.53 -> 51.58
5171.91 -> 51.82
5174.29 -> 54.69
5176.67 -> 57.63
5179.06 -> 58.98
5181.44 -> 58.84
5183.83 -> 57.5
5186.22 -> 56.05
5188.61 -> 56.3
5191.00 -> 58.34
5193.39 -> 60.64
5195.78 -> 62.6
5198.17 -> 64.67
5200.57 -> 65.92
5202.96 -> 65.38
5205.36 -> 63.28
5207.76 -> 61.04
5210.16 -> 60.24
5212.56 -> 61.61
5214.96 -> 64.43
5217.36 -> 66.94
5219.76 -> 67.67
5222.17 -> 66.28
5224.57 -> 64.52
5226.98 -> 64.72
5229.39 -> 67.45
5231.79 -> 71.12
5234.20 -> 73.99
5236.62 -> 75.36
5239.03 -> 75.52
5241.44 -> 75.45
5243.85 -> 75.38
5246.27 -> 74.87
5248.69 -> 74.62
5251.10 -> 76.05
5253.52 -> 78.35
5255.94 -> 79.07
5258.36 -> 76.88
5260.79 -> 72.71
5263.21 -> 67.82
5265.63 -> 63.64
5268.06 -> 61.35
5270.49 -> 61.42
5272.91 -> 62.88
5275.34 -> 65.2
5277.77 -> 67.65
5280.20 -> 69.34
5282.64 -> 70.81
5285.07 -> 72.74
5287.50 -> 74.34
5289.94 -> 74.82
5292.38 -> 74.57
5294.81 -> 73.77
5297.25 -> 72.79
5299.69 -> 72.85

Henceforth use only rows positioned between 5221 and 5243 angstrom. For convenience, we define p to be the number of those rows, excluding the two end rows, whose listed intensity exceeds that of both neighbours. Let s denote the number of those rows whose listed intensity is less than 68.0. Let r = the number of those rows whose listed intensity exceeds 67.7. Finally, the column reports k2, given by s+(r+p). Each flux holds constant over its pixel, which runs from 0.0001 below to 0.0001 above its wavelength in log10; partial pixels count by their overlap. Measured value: 10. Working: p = 1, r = 5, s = 4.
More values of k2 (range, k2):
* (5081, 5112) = 14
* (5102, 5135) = 16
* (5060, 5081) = 13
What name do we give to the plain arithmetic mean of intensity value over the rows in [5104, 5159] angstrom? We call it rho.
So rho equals 65.1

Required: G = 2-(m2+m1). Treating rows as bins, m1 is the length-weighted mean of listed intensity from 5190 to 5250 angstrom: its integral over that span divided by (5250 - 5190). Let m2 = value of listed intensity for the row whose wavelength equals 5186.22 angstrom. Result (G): -121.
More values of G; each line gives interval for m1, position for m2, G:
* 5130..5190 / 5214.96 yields -124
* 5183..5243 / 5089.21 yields -137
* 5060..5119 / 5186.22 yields -120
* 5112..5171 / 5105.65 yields -123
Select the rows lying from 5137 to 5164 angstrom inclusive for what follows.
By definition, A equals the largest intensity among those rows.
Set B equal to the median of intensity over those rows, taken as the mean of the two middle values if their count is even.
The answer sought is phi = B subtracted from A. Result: 2.0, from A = 68.27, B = 66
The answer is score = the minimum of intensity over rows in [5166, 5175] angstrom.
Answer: 51.58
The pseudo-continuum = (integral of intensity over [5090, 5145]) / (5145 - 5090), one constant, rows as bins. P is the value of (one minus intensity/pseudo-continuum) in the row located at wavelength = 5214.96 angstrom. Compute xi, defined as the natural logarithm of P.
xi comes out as -5.0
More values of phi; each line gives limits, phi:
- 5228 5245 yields 0.2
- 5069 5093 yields 7.1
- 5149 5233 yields 7.8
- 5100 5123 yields 6.6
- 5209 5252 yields 6.7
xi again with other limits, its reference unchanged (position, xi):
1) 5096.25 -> -5.0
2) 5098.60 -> -3.5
